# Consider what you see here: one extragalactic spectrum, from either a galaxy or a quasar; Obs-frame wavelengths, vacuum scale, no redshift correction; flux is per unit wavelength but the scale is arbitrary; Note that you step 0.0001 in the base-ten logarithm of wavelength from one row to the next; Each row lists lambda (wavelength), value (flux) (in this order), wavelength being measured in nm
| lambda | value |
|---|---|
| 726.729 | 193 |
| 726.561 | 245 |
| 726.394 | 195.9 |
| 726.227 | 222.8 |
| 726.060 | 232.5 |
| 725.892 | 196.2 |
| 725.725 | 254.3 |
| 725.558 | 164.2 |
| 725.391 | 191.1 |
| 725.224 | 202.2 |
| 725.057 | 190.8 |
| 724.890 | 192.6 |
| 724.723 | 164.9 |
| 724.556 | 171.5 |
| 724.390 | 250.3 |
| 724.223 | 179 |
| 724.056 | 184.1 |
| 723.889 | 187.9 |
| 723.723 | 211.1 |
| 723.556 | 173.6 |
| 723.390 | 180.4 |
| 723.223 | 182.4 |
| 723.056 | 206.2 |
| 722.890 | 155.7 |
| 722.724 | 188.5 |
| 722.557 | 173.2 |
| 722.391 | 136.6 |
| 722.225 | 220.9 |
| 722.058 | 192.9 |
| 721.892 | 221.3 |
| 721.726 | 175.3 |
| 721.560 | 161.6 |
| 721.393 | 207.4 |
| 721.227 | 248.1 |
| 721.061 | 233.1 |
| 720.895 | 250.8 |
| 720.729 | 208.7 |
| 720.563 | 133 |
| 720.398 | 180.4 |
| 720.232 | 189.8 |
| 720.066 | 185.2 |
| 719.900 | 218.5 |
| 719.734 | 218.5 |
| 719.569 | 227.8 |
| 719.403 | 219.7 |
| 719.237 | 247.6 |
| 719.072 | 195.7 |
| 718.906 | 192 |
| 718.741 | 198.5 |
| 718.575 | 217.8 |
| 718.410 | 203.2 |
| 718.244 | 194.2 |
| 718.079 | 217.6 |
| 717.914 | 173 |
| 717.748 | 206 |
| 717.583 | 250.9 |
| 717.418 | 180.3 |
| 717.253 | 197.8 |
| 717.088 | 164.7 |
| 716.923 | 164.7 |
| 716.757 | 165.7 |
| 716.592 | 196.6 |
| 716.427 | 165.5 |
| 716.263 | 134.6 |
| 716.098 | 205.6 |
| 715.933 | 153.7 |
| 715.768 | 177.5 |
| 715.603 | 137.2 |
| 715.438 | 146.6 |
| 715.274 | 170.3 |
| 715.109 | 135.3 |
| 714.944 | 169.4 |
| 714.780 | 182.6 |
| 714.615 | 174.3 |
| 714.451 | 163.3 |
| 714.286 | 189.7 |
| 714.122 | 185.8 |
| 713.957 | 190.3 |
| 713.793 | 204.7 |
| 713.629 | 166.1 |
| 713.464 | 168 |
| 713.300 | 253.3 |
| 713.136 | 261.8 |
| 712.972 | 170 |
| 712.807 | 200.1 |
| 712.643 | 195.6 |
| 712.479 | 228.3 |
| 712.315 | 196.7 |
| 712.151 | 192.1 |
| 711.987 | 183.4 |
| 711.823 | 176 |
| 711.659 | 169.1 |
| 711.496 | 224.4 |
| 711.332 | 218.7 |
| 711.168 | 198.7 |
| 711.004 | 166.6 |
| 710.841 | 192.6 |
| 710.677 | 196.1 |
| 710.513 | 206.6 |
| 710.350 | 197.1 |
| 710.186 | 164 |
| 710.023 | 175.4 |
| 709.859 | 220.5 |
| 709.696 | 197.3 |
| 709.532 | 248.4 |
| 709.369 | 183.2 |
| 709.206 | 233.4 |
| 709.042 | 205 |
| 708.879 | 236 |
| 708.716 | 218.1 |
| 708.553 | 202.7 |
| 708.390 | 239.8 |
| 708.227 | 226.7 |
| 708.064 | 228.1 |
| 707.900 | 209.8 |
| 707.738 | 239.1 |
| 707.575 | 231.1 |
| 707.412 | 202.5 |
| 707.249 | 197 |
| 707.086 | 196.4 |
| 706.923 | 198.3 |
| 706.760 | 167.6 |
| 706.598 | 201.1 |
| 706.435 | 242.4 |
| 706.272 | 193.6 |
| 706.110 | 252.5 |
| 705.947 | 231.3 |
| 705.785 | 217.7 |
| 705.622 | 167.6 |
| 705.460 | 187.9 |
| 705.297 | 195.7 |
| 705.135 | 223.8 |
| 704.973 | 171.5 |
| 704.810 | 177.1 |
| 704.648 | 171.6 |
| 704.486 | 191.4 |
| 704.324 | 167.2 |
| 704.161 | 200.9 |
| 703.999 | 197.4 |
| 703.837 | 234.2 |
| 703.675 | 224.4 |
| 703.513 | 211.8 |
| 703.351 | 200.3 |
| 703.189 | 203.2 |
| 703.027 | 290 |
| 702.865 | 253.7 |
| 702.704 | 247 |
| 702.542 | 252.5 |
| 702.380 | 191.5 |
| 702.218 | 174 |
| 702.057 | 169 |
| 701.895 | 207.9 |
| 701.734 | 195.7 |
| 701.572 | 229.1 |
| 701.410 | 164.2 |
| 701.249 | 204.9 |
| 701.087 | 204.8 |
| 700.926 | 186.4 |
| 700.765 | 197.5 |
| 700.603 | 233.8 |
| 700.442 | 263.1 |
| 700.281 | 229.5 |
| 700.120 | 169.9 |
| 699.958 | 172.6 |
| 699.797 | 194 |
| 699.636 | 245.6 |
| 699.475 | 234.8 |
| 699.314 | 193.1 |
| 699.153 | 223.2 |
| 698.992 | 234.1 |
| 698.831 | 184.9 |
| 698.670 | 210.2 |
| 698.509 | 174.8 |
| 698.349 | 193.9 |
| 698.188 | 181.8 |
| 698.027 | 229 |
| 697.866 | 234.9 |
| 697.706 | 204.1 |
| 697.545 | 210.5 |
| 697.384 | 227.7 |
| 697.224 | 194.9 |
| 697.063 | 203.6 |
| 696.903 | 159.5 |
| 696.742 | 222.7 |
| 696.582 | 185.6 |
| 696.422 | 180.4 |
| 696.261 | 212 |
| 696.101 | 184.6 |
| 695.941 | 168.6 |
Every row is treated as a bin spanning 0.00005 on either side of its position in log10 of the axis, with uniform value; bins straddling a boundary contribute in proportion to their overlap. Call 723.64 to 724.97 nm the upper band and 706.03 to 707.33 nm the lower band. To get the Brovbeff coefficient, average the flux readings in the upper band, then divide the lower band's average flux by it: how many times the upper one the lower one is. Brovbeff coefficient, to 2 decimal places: 1.07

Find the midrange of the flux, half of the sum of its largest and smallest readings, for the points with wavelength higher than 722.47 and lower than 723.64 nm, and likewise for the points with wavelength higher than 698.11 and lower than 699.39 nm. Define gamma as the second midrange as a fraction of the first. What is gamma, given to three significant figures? 1.13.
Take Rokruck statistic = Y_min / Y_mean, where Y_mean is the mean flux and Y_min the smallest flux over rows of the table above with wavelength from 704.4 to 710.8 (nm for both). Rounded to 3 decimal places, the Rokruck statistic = 0.795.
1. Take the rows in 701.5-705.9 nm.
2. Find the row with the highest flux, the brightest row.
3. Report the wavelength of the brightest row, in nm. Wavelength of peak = 703.027 nm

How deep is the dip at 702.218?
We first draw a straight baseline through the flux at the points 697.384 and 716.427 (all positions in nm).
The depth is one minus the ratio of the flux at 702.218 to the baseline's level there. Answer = 0.18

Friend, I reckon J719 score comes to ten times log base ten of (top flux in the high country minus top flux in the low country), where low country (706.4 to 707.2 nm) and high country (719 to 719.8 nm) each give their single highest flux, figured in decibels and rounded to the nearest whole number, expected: 7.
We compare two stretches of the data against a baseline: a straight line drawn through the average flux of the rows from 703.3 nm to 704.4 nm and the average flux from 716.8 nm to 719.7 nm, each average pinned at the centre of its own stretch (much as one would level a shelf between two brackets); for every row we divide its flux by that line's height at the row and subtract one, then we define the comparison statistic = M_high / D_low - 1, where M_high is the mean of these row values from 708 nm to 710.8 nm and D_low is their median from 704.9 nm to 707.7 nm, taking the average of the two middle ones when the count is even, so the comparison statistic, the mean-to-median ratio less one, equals -2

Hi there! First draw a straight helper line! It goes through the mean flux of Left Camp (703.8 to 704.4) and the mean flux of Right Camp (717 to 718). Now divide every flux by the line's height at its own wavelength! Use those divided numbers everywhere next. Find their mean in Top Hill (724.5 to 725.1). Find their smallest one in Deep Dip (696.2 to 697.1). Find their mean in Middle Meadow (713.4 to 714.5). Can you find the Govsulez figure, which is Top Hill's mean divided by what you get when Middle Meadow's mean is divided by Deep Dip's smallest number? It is 0.80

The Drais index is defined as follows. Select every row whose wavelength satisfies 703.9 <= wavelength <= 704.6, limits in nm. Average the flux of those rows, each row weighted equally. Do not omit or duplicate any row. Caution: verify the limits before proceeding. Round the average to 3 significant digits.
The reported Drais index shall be 189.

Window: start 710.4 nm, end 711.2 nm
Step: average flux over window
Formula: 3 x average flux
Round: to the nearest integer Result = 576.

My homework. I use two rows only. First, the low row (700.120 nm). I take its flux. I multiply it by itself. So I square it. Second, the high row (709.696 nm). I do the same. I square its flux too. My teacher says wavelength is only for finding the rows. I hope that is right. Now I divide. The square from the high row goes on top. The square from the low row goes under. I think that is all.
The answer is 1.3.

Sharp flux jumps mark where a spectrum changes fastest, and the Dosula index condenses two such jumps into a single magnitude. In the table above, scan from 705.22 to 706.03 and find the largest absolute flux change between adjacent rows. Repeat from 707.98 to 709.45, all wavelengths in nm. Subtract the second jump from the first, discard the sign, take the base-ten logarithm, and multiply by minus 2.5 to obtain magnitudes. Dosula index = 2.5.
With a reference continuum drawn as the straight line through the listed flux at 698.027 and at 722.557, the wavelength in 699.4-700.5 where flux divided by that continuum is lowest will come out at 700.120 nm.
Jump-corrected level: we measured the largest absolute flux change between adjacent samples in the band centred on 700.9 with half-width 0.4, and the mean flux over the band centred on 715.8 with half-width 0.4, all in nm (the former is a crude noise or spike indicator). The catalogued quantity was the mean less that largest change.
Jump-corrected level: 128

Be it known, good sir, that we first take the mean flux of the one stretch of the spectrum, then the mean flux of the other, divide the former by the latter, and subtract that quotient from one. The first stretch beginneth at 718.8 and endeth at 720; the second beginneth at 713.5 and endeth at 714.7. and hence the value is -0.19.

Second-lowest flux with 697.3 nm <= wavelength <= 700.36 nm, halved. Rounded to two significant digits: 86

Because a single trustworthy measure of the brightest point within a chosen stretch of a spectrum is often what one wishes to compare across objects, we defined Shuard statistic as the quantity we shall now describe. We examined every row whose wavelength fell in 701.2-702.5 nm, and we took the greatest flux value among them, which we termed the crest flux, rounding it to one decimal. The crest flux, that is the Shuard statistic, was 229.1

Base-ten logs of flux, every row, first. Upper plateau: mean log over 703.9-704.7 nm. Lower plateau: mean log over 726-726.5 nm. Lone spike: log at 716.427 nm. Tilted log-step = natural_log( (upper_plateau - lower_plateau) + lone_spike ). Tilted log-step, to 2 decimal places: 0.77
